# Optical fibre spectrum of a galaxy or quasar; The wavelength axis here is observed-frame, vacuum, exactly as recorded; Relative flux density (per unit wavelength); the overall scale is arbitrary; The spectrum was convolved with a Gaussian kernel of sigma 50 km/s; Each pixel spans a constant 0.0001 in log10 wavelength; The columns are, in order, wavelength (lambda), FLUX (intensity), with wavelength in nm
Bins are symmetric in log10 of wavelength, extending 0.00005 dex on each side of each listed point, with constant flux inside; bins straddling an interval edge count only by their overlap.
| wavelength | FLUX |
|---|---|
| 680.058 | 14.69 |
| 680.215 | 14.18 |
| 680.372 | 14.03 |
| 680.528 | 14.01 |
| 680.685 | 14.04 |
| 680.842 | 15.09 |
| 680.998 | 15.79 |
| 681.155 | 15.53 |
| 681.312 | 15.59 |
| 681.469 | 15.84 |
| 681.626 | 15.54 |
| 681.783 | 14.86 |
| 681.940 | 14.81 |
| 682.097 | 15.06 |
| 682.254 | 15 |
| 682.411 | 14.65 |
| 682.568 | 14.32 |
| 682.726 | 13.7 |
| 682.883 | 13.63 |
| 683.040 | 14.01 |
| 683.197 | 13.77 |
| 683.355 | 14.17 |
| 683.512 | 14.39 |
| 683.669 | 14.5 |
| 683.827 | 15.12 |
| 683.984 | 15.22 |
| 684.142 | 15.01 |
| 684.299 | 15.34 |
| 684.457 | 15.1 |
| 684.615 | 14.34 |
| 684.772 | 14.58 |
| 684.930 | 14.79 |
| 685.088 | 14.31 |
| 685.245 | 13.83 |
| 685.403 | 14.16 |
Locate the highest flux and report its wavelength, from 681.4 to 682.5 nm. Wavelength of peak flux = 681.469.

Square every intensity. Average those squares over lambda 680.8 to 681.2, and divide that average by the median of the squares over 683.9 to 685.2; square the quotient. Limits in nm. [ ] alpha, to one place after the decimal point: 1.2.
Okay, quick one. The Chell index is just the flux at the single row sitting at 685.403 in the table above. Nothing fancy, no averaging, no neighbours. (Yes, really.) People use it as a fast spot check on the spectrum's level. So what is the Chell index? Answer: 14.16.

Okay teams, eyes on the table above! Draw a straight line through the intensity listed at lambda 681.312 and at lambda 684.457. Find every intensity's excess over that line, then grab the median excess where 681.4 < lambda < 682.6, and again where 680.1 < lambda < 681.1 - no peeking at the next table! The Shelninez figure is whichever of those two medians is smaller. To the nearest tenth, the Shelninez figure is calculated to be -1.6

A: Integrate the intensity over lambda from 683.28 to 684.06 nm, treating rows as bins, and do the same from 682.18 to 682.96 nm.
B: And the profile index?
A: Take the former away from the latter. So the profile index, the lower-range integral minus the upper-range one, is -0.35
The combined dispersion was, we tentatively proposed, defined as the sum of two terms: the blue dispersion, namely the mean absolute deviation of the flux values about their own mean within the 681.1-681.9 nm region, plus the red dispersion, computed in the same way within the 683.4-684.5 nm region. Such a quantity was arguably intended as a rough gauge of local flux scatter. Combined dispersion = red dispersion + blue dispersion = 0.54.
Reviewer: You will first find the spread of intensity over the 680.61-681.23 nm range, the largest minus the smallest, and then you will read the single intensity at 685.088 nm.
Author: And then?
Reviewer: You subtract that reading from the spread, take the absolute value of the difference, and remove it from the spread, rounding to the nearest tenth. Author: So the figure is -10.8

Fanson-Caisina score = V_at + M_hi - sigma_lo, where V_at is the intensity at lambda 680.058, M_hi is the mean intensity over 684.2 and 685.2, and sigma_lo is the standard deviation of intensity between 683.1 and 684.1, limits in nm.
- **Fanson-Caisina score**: 28.9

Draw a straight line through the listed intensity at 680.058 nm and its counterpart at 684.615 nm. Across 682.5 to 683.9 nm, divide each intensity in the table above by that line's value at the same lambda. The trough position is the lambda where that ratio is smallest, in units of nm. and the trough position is 682.883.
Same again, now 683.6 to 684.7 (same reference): 684.615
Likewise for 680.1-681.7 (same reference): 680.528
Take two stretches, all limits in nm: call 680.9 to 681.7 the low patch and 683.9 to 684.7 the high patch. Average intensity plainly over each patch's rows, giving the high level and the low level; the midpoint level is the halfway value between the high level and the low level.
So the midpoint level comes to 15.33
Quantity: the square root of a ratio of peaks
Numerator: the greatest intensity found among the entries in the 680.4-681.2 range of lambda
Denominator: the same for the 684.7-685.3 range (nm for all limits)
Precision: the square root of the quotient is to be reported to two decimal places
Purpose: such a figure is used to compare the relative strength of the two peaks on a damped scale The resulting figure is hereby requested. 1.03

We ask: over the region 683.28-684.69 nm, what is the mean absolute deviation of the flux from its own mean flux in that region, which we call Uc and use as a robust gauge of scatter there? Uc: 0.40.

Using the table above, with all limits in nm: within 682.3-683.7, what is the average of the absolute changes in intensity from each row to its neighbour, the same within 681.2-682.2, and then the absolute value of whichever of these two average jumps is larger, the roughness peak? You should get 0.31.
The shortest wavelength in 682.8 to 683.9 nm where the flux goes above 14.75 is 683.827 nm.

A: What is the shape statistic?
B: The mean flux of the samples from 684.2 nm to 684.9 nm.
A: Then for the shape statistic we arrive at 14.8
